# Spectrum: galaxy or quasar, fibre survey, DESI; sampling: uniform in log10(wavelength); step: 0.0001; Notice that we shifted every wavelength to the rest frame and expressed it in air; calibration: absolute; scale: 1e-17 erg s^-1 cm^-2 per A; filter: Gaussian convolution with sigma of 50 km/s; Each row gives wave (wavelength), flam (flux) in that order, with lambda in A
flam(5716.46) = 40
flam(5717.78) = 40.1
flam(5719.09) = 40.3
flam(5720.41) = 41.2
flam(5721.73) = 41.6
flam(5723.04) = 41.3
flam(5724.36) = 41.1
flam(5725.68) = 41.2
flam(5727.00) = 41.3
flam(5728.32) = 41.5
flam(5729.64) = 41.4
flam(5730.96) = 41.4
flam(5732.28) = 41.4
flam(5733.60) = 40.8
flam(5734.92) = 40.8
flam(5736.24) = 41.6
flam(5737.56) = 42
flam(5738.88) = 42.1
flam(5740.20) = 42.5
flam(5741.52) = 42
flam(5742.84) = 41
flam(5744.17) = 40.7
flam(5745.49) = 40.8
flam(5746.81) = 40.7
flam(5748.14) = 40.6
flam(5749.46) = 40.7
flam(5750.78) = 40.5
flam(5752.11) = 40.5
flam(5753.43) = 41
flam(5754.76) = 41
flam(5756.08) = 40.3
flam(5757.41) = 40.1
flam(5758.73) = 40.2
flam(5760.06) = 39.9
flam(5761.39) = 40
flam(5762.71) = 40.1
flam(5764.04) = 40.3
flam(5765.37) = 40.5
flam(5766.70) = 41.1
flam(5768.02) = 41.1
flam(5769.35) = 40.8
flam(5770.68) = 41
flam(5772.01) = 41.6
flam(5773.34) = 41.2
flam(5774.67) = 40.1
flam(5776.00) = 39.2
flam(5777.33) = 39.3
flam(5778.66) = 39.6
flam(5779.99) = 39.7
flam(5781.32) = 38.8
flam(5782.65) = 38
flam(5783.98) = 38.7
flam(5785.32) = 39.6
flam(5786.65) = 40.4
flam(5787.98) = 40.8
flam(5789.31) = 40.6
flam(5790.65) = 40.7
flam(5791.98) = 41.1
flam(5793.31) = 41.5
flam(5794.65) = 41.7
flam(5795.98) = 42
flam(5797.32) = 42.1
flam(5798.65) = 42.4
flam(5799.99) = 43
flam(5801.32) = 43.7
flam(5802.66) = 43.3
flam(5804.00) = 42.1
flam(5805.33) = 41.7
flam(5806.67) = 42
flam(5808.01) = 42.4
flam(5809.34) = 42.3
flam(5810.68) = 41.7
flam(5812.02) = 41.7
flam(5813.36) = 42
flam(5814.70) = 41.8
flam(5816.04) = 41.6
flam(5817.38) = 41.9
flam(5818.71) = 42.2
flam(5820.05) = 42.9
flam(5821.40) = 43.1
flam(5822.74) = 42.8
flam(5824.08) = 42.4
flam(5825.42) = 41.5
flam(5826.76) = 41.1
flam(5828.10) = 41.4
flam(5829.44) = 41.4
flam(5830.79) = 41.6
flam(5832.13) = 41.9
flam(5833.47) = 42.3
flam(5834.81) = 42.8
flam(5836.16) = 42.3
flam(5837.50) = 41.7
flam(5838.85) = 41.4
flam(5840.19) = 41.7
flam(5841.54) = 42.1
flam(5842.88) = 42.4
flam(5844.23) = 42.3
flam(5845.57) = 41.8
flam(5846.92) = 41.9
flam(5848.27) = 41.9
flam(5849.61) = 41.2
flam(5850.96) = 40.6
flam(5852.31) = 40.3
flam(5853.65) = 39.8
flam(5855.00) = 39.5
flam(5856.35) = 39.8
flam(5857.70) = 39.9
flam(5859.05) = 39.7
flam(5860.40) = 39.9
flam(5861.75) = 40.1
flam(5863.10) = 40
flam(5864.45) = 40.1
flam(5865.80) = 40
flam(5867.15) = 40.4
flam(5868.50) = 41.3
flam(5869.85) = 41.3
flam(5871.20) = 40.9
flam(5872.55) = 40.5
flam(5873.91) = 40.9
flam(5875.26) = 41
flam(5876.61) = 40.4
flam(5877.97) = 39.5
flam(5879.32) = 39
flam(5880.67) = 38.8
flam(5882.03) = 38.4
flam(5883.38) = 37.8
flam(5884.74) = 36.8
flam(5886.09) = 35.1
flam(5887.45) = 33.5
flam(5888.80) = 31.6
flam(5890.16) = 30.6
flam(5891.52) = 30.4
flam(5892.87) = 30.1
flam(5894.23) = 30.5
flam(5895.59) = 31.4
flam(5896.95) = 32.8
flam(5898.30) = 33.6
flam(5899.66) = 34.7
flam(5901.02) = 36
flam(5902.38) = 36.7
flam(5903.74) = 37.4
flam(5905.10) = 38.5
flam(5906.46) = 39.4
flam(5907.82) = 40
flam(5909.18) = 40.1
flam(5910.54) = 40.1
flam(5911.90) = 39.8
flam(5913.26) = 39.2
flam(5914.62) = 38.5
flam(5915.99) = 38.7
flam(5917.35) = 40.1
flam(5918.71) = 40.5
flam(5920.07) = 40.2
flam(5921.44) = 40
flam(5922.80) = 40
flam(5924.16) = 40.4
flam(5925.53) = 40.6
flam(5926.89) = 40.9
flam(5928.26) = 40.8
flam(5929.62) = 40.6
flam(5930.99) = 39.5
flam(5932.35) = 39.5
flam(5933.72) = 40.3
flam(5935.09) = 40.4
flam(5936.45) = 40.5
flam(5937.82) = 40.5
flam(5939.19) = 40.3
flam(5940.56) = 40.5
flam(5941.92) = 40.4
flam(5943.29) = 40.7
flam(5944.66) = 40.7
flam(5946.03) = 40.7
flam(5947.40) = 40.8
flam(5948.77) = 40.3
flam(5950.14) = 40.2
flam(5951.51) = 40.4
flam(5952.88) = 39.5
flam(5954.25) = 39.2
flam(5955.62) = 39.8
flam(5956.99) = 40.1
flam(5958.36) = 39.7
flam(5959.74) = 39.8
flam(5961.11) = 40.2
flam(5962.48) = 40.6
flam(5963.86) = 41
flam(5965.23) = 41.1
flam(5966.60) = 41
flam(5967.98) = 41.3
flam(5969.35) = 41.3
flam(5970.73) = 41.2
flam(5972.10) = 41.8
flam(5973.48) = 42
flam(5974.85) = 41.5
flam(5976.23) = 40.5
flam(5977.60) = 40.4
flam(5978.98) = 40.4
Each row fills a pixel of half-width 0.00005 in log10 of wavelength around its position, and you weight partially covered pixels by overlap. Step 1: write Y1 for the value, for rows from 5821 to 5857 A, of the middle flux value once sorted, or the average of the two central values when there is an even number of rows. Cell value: 41.7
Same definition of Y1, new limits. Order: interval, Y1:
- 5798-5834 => 42.0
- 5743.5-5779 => 40.5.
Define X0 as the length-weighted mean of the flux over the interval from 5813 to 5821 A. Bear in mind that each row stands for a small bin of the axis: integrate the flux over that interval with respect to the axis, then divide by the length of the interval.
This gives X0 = 42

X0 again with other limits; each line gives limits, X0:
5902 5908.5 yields 38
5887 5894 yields 31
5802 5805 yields 43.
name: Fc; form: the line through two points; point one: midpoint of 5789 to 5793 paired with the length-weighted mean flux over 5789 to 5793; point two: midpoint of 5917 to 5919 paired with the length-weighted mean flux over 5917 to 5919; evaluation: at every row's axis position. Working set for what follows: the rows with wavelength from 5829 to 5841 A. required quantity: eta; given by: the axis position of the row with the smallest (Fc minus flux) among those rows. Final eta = 5834.81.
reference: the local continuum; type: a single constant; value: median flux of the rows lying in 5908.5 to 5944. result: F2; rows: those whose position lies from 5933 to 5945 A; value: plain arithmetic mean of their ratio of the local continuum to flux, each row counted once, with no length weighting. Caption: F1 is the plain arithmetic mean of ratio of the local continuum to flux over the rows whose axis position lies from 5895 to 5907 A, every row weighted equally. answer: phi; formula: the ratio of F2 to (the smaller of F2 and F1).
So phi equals 1.00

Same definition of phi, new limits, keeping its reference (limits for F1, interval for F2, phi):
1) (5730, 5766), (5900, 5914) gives 1.06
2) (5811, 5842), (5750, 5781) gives 1.04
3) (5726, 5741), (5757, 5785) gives 1.04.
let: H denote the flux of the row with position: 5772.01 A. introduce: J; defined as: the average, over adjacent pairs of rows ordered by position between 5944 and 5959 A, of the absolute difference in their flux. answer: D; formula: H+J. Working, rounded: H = 41.6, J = 0.3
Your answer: 41.9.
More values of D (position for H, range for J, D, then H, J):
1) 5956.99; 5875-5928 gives 40.8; 40.1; 0.7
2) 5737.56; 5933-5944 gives 42.1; 42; 0.1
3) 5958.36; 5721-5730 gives 39.9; 39.7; 0.2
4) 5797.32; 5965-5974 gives 42.3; 42.1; 0.2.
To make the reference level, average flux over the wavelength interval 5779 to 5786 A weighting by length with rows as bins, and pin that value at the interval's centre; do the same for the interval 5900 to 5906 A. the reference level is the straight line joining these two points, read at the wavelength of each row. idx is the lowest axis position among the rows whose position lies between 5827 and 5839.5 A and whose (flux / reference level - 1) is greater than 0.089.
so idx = 5832.13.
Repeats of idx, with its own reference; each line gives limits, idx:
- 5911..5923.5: 5918.71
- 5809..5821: 5809.34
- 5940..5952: 5940.56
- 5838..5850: 5840.19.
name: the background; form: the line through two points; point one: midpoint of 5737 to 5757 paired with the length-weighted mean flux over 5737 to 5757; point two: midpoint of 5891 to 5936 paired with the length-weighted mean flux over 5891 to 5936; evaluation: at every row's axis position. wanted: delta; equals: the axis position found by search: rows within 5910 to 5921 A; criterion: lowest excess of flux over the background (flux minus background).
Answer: 5914.62 A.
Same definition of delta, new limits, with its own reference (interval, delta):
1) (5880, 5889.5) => 5888.80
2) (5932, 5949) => 5932.35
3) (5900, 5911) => 5901.02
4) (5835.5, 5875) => 5855.00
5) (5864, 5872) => 5865.80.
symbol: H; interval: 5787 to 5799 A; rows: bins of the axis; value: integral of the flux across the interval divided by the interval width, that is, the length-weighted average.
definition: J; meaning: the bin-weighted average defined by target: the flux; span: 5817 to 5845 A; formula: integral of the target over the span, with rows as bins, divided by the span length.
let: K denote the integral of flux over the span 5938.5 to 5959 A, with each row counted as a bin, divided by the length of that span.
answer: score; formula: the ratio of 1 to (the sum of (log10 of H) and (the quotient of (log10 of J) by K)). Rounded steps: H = 41.4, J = 42.1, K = 40.2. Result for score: 0.603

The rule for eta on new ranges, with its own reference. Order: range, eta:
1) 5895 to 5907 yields 5906.46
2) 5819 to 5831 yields 5821.40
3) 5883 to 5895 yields 5883.38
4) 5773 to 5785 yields 5773.34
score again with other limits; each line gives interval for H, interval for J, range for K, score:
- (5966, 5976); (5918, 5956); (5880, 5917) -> 0.602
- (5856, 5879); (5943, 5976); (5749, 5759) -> 0.608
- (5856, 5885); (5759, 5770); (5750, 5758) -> 0.610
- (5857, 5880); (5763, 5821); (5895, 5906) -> 0.606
